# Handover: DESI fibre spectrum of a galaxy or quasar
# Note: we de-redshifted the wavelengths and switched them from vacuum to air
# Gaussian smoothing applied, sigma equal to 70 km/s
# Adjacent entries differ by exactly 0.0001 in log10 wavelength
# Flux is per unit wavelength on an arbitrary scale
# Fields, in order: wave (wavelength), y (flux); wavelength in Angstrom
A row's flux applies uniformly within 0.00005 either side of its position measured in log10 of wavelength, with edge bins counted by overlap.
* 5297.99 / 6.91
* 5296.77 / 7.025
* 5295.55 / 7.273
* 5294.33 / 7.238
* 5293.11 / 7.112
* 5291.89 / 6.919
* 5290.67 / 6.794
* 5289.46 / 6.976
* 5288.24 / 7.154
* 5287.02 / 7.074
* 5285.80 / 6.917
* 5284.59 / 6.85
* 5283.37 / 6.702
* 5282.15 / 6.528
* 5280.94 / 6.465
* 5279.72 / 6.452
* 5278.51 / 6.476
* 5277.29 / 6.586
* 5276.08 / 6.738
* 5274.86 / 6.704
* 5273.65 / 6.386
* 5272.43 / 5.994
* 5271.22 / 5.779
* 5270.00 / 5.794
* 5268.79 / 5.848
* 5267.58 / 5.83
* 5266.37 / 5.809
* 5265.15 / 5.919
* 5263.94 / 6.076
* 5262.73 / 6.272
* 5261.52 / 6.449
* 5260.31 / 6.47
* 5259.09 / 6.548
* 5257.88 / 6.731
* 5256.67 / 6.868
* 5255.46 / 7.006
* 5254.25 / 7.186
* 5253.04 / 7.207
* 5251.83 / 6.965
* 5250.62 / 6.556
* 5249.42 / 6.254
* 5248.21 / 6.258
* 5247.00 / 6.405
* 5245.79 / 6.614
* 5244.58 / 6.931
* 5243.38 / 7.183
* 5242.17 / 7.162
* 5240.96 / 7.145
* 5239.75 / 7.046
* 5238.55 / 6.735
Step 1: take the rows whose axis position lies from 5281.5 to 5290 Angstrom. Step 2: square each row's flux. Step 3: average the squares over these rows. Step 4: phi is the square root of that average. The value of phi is 6.89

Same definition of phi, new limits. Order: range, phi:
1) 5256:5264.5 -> 6.49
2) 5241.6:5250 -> 6.70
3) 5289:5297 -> 7.05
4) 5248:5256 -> 6.79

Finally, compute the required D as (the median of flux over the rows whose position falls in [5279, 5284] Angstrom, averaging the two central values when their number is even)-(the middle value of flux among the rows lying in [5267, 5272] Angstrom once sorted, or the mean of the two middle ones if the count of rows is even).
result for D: 0.7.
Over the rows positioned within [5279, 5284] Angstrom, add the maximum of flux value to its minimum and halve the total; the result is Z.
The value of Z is 6.58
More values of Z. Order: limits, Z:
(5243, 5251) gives 6.72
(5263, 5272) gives 5.93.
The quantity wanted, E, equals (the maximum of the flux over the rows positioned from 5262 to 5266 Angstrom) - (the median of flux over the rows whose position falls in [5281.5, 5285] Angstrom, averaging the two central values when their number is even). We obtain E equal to -0.43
